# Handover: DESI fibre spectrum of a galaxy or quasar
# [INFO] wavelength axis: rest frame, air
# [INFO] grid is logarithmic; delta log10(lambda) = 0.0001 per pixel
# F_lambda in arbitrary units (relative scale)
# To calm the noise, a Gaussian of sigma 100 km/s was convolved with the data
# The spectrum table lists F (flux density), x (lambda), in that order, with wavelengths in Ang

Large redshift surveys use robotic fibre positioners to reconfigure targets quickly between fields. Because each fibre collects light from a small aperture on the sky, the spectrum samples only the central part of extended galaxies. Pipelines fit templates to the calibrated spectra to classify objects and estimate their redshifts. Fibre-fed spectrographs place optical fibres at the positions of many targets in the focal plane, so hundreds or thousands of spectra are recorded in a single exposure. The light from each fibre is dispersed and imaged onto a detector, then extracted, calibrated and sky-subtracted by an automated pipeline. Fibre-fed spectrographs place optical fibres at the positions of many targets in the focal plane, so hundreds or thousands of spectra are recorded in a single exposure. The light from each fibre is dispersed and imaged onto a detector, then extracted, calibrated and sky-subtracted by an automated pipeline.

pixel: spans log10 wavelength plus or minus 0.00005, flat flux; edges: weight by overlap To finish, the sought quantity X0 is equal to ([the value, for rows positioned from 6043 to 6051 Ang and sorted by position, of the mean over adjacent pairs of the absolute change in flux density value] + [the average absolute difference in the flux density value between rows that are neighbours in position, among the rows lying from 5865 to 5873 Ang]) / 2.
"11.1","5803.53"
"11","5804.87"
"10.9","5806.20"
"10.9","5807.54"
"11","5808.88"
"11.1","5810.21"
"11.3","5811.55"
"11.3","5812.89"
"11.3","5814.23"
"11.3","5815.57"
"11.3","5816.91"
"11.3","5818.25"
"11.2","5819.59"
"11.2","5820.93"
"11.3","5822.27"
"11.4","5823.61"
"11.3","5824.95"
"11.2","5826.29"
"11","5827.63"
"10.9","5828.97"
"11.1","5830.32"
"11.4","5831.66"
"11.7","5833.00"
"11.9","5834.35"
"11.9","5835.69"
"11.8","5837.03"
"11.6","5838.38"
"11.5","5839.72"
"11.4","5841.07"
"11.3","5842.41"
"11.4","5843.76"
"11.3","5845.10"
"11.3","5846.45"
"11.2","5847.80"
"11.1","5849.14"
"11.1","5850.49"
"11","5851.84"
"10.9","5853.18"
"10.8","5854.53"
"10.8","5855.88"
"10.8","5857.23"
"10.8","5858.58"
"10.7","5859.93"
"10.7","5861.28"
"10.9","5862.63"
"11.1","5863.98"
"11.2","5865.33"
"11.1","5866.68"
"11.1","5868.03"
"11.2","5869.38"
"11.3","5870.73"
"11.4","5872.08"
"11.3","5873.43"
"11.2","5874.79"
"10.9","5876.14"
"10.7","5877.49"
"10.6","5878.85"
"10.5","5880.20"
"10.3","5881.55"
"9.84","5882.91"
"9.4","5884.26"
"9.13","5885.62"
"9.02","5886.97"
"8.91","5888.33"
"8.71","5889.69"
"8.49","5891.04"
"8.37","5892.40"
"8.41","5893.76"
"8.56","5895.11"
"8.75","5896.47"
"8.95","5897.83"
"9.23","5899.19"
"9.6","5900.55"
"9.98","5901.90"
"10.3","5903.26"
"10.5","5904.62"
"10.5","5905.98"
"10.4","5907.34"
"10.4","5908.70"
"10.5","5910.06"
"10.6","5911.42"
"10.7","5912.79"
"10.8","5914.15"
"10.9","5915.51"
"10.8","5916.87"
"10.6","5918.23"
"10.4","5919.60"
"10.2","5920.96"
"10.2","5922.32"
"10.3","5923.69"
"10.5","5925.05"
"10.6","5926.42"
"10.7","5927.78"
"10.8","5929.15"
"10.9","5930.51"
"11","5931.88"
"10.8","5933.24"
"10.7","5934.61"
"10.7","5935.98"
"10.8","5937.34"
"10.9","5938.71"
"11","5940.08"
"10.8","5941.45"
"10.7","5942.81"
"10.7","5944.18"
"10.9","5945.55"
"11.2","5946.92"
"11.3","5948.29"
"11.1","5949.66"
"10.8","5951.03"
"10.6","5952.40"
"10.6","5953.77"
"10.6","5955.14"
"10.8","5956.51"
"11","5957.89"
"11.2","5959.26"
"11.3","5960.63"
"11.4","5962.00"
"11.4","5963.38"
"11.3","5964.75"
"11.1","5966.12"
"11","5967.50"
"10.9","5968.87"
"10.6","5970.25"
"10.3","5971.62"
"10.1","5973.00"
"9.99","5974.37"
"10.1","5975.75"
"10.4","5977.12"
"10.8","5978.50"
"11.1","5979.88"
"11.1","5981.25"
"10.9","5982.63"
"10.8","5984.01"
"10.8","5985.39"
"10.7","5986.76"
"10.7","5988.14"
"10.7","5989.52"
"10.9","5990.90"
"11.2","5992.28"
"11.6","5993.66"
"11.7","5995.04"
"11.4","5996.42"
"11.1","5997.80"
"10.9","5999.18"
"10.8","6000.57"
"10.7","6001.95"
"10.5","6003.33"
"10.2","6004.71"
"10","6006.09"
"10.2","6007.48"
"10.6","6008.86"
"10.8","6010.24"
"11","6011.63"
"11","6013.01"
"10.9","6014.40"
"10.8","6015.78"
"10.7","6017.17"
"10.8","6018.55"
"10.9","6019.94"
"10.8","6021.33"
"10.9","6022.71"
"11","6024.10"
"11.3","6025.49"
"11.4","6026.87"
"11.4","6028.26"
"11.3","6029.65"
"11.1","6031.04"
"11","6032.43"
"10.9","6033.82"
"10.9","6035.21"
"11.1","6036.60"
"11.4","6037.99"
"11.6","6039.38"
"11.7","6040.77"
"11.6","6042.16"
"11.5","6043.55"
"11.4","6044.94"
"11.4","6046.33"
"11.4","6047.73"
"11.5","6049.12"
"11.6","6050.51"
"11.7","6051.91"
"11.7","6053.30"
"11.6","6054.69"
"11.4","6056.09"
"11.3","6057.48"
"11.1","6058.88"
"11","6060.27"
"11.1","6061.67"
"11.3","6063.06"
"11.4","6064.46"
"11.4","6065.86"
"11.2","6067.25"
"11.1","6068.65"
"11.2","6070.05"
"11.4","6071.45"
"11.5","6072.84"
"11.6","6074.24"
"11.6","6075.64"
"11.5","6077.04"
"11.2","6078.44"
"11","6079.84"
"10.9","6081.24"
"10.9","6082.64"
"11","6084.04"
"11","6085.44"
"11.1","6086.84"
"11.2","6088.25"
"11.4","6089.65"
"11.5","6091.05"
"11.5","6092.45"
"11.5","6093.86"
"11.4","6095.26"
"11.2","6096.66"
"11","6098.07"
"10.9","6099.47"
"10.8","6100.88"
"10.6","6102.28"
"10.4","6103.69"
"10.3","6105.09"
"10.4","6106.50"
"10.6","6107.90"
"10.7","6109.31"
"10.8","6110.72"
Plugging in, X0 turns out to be 0.07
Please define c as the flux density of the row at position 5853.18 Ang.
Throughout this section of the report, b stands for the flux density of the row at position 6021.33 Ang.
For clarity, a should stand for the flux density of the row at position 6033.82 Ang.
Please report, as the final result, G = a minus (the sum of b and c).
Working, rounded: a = 10.9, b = 10.8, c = 10.9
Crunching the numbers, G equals -10.8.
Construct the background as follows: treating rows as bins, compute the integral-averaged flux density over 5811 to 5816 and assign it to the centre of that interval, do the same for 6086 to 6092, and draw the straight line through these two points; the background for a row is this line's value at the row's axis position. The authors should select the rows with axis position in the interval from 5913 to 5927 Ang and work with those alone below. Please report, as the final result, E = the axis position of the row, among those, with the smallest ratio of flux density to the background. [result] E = 5922.32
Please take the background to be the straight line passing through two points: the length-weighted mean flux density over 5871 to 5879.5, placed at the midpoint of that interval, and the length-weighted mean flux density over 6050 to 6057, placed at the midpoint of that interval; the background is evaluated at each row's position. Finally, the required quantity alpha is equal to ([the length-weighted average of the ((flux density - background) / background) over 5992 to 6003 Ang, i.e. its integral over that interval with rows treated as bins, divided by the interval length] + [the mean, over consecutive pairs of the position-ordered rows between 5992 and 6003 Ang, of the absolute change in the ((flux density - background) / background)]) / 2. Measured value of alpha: -0.0020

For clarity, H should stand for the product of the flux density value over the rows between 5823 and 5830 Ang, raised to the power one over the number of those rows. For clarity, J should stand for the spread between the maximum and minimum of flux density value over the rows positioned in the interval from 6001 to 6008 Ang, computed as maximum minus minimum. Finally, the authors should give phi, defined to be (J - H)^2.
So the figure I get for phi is 109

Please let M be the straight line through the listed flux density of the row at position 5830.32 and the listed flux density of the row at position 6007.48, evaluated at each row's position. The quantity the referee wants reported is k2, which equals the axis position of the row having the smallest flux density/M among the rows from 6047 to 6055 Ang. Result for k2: 6047.73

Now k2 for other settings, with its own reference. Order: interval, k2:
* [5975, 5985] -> 5975.75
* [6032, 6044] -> 6033.82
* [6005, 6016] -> 6006.09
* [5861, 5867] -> 5861.28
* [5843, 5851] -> 5849.14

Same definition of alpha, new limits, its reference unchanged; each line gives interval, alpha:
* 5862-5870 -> 0.0092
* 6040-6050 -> 0.0004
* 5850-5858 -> 0.0000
